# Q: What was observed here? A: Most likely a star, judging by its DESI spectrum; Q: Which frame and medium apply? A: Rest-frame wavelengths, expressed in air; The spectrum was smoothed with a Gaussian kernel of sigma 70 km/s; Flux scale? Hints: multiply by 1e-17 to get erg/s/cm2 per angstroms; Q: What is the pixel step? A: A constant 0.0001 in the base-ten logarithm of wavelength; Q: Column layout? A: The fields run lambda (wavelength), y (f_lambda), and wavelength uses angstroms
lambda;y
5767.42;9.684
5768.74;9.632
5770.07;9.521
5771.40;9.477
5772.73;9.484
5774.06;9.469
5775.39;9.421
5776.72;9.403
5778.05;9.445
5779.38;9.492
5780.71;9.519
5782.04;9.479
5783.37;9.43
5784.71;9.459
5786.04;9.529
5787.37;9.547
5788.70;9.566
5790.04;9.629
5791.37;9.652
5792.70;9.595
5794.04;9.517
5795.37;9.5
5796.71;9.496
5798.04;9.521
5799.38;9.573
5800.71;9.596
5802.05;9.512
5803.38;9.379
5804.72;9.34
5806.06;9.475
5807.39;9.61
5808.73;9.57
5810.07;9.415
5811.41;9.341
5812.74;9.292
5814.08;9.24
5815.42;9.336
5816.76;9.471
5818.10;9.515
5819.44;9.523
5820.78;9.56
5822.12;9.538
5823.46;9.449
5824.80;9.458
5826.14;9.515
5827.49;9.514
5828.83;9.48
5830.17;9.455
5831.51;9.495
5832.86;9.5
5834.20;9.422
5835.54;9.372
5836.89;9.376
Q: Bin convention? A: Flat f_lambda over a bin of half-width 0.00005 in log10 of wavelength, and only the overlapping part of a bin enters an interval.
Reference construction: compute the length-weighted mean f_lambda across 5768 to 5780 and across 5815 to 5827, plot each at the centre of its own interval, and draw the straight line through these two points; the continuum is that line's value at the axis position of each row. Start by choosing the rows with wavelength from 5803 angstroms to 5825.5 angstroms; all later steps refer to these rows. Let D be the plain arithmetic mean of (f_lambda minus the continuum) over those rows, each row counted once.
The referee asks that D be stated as -0.04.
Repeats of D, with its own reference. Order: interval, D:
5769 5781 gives -0.02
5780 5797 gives 0.05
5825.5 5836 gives -0.01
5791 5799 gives 0.06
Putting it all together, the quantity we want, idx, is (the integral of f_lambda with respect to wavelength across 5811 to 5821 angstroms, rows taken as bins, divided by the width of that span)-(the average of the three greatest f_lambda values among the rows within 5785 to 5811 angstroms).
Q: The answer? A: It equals -0.22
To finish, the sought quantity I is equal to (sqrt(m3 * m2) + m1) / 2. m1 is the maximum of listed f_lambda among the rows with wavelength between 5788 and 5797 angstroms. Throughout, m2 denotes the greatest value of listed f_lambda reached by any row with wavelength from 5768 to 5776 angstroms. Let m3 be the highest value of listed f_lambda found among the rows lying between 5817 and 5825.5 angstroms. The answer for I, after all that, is 9.62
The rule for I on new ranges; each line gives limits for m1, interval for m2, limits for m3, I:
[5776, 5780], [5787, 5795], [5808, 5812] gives 9.55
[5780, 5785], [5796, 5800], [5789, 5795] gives 9.57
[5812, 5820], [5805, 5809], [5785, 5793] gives 9.58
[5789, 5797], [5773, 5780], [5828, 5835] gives 9.57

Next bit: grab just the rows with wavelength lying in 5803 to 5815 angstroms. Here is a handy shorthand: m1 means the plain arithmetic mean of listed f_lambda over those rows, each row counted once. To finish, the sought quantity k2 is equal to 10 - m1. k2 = 0.593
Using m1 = 9.41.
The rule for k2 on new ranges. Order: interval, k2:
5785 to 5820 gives 0.510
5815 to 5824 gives 0.515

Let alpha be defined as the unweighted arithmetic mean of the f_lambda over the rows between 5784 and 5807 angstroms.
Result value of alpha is 9.52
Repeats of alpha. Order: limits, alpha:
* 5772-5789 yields 9.48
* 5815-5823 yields 9.49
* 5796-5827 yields 9.47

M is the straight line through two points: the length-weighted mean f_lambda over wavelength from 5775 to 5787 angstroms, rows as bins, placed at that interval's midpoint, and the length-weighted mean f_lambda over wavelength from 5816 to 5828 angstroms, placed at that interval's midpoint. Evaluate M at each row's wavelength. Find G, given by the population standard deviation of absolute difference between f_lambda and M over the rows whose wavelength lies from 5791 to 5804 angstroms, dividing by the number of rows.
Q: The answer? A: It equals 0.051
